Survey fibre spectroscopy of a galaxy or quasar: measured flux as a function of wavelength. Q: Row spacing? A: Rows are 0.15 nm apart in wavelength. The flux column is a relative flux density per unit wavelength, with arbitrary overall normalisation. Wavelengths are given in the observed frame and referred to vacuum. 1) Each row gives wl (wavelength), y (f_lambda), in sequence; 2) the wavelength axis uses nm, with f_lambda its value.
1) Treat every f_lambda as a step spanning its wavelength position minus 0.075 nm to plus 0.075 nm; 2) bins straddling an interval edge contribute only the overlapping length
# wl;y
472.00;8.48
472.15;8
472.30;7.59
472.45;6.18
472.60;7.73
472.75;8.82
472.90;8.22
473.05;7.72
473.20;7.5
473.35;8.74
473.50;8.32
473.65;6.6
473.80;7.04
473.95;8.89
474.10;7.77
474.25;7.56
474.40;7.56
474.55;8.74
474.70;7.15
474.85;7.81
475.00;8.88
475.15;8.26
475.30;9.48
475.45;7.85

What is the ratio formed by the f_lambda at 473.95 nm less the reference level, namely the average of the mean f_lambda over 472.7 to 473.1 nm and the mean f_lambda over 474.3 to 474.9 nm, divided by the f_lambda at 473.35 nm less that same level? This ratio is 1.21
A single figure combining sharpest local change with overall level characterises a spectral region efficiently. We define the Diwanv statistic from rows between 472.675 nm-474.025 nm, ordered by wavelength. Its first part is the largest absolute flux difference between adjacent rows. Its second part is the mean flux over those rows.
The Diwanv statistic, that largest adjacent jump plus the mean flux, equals 9.83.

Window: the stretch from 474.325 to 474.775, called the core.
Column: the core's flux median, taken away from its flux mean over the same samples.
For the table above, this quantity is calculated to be 0.26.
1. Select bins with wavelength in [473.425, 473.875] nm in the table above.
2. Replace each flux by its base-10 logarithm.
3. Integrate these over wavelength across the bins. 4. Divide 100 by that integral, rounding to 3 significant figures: 258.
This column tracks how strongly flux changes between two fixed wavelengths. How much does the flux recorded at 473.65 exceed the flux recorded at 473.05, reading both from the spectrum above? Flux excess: -1.1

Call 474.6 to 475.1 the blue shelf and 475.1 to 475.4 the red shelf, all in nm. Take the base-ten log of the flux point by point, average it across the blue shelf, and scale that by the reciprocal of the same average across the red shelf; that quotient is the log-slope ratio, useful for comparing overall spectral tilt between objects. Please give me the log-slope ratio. 0.95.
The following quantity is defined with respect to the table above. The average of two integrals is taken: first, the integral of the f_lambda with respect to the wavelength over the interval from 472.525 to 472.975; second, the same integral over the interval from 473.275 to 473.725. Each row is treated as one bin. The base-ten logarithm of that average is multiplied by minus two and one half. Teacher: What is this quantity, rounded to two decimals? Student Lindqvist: -1.40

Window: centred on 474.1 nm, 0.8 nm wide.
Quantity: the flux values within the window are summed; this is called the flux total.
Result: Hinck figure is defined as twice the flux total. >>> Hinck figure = 77.6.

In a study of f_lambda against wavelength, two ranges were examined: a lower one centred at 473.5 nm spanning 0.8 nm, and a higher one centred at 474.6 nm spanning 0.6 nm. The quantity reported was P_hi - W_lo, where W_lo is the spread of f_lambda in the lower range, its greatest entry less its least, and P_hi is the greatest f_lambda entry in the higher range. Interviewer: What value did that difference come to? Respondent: 6.6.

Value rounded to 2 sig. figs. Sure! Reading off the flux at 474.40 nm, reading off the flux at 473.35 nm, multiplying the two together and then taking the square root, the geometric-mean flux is 8.1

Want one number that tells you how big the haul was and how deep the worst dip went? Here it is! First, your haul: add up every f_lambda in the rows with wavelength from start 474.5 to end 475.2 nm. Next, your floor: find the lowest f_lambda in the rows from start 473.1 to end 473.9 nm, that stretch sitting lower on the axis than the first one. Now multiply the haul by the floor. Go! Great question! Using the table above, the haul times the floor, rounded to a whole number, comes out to 270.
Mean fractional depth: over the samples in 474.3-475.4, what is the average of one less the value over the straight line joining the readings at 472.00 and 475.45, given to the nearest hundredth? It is -0.04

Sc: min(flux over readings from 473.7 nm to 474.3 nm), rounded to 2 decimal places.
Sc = 7.04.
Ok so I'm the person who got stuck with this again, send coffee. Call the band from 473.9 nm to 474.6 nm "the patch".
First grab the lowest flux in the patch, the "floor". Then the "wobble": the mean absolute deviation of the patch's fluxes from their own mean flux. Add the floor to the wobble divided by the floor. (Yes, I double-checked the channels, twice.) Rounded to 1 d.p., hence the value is 7.6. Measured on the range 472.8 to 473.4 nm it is 7.6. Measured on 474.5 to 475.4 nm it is 7.2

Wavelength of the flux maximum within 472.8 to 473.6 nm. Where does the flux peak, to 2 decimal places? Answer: 473.35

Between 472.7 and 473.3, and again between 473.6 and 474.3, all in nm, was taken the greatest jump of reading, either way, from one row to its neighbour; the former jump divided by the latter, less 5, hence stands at -4.68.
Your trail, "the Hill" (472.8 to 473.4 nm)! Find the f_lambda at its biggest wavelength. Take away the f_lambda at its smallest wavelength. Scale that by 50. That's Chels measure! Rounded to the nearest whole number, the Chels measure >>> 26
